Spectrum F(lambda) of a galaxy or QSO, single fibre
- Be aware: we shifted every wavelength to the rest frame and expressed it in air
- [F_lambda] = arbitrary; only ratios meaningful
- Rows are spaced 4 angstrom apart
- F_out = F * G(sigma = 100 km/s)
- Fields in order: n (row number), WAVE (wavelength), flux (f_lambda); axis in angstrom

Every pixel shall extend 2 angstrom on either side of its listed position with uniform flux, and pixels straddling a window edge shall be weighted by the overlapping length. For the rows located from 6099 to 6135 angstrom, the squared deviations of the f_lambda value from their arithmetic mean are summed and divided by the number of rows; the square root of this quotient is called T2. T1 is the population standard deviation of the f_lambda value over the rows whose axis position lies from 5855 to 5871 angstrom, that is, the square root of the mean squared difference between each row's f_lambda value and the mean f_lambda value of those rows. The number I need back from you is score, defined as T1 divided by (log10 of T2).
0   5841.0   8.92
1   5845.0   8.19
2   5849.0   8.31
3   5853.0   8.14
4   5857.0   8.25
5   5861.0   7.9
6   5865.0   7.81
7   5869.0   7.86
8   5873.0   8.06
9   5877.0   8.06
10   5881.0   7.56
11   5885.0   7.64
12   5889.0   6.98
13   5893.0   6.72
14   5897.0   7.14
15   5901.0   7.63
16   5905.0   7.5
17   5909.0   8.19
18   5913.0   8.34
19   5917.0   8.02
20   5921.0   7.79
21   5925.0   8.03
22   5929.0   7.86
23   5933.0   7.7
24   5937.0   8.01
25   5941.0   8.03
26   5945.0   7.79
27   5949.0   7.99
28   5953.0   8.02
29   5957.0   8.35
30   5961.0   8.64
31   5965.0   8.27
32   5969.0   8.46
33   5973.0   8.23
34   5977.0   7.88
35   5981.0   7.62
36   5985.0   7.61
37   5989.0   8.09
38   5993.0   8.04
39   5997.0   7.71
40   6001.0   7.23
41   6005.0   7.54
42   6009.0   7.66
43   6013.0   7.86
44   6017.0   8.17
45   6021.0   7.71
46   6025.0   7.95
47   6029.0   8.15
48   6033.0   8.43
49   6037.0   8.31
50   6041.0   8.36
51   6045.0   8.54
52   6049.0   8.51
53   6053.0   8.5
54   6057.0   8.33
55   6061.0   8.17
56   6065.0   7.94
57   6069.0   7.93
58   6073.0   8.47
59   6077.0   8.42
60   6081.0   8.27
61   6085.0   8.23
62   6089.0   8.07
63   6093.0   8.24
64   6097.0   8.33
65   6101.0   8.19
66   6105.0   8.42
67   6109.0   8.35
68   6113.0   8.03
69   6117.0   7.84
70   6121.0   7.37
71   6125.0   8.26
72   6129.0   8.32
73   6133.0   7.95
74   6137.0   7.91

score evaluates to -0.34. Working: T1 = 0.17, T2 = 0.31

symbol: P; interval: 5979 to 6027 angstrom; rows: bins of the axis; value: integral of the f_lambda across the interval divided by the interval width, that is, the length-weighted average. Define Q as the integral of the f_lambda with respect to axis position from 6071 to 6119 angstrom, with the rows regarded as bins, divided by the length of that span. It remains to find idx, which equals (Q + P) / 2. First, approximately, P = 7.8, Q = 8.24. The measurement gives 8.00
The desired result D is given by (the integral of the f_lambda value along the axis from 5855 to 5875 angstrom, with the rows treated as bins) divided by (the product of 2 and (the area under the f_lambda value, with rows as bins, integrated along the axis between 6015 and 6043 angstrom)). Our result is 0.3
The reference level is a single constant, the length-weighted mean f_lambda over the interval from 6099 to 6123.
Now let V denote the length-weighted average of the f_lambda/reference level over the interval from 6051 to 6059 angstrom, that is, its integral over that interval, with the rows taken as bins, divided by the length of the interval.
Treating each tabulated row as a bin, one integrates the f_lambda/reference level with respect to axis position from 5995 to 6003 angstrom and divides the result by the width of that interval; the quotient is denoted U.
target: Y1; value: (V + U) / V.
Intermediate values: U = 0.93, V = 1.05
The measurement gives 1.89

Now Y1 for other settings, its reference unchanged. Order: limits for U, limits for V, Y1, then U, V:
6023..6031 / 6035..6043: 1.97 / 1.00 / 1.04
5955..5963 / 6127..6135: 2.04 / 1.06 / 1.01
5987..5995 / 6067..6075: 1.98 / 1.00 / 1.02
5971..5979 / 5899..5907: 2.06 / 1.00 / 0.94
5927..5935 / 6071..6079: 1.92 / 0.97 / 1.05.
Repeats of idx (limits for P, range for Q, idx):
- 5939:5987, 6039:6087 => 8.19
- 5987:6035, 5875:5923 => 7.75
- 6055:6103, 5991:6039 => 8.06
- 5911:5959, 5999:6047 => 7.99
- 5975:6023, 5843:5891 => 7.83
